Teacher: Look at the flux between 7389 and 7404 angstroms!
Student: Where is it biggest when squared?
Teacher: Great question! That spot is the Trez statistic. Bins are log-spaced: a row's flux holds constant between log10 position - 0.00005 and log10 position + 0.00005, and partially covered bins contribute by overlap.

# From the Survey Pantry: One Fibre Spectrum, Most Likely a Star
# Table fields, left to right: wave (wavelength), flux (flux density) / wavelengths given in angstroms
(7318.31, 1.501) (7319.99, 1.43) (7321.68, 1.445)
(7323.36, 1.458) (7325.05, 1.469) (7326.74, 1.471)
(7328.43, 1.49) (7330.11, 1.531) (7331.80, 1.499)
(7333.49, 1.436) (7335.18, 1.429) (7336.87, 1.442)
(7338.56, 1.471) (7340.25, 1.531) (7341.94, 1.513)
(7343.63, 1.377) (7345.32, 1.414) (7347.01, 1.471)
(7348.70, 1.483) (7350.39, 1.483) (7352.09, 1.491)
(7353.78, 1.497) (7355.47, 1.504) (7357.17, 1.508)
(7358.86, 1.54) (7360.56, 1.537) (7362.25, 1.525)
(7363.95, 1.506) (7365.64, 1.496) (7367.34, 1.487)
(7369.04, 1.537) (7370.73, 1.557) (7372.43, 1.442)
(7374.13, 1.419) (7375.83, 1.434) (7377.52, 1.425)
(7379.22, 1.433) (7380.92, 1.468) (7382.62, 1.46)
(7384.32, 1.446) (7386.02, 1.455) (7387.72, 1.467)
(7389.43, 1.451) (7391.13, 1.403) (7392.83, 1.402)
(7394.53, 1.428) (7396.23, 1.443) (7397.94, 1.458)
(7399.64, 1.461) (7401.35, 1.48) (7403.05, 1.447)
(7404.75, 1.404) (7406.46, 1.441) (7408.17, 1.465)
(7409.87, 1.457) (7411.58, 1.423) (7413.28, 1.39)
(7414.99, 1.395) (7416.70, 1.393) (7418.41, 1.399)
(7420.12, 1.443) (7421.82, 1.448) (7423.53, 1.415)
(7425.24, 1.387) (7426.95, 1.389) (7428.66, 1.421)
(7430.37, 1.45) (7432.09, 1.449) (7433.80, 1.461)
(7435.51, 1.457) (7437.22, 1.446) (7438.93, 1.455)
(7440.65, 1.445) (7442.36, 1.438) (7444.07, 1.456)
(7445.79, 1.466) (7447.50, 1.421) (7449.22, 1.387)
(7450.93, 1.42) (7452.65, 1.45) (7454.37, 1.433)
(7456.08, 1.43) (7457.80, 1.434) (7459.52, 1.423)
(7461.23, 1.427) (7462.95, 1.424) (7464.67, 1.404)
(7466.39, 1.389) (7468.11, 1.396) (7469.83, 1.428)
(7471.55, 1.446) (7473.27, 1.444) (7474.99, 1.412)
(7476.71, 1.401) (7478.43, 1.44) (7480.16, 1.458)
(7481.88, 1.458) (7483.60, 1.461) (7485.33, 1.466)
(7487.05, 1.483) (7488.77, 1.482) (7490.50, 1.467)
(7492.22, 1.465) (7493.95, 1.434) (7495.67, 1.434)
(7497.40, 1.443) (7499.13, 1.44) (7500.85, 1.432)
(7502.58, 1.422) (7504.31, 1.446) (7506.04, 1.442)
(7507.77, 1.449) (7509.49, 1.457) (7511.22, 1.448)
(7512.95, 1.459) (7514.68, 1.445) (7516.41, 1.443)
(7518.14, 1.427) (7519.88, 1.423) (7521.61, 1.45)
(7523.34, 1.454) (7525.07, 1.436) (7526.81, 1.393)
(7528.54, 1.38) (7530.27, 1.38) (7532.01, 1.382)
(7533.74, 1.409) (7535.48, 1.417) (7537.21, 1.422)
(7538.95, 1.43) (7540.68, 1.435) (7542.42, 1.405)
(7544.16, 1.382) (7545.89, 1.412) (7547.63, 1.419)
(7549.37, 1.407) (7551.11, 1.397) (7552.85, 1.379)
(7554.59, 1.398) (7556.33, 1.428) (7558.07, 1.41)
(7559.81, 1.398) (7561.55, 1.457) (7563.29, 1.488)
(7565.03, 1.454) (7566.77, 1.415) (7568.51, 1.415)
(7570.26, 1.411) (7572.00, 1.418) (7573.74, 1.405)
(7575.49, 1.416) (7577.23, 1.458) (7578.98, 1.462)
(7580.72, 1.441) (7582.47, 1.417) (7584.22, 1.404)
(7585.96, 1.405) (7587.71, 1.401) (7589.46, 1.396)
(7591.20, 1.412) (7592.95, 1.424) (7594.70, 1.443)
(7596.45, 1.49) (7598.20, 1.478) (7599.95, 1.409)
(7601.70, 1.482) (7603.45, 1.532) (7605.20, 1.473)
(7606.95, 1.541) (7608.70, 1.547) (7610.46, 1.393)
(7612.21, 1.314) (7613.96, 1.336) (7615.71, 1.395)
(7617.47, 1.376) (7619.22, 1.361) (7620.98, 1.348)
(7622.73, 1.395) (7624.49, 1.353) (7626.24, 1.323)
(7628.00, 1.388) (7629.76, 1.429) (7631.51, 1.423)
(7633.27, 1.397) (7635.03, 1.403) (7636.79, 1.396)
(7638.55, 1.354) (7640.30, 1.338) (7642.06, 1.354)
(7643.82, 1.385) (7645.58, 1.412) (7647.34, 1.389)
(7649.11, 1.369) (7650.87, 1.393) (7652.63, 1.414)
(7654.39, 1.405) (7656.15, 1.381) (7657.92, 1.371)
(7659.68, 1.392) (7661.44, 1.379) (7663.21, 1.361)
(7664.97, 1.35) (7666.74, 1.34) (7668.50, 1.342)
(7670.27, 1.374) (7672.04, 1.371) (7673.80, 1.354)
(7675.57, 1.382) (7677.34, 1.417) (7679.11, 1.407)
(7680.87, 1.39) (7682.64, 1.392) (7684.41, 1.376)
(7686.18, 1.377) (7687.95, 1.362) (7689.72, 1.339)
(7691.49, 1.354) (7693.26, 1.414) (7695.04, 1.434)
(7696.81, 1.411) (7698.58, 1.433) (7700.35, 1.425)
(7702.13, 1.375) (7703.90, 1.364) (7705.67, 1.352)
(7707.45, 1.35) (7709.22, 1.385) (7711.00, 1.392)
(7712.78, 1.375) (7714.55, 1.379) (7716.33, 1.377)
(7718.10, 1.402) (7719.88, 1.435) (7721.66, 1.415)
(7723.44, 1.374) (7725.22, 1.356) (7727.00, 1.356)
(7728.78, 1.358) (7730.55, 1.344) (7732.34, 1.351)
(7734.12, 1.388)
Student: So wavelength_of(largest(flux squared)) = 7401.35 angstroms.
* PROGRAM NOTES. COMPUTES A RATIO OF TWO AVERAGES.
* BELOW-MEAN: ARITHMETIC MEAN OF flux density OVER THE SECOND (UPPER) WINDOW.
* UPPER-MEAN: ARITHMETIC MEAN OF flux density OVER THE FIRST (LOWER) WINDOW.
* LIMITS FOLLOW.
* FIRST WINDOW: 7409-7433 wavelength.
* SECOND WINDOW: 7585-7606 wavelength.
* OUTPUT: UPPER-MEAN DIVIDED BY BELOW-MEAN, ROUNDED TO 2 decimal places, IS 0.98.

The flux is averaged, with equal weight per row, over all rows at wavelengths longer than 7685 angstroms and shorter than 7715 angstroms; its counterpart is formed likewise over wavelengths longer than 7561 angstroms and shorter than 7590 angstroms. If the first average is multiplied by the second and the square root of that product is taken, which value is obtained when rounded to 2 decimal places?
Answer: 1.41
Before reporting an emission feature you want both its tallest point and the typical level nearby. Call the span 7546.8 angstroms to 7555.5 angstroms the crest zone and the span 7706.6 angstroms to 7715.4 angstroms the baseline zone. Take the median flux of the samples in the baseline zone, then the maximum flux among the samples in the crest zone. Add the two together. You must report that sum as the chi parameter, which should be 2.798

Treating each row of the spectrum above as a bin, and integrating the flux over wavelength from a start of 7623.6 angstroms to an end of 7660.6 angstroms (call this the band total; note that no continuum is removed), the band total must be 51.2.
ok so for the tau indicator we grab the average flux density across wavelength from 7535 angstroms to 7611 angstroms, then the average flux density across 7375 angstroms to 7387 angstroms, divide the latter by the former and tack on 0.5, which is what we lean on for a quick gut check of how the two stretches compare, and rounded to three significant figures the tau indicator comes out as 1.51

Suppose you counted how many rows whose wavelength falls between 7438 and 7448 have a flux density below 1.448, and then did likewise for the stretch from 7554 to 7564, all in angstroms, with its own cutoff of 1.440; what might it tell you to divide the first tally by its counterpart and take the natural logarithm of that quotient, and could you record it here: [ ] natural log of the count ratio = -0.3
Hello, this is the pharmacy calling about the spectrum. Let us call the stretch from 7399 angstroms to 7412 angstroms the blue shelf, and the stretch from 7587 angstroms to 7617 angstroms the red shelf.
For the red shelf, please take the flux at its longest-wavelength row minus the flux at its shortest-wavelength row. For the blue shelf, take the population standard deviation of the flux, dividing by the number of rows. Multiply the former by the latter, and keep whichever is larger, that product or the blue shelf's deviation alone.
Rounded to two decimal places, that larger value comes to 0.02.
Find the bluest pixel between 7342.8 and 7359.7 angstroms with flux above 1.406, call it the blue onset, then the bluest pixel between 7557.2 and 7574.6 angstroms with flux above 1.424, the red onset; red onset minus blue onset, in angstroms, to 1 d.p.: 216.2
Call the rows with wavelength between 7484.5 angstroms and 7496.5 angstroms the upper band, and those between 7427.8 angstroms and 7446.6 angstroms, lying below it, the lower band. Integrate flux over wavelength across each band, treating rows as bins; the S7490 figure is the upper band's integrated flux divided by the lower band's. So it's 0.6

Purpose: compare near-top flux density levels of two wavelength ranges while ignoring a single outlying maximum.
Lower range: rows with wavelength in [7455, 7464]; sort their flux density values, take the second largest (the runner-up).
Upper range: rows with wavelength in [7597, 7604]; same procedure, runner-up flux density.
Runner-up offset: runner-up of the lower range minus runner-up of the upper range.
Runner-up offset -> -0.05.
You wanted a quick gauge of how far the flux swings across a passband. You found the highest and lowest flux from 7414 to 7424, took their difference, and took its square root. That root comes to 0.23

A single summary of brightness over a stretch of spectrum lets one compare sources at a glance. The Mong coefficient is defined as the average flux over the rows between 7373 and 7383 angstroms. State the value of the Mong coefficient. 1.44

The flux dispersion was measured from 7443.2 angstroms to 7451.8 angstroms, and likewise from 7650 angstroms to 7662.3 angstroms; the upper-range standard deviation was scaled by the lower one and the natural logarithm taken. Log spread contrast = -0.7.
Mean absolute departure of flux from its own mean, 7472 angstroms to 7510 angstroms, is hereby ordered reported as 0.016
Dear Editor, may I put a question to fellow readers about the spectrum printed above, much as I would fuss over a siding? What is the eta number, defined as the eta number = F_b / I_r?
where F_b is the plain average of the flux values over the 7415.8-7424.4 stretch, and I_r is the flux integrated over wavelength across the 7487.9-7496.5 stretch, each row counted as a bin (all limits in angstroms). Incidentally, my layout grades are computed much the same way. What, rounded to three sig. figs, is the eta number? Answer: 0.113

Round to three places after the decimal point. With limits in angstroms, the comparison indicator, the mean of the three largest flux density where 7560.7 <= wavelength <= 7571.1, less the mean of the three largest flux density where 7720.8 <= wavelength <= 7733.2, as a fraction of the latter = 0.061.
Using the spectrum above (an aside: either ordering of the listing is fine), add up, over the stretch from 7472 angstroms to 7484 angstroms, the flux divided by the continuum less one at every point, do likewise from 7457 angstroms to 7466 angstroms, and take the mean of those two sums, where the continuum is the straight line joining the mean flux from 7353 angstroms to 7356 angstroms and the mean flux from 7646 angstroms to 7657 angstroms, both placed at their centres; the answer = -0.11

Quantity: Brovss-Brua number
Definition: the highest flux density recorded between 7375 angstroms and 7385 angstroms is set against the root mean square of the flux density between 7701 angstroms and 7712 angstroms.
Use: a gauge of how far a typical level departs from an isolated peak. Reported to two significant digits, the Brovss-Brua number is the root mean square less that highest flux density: -0.098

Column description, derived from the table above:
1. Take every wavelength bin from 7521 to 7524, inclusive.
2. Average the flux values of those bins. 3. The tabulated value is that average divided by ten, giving 0.145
